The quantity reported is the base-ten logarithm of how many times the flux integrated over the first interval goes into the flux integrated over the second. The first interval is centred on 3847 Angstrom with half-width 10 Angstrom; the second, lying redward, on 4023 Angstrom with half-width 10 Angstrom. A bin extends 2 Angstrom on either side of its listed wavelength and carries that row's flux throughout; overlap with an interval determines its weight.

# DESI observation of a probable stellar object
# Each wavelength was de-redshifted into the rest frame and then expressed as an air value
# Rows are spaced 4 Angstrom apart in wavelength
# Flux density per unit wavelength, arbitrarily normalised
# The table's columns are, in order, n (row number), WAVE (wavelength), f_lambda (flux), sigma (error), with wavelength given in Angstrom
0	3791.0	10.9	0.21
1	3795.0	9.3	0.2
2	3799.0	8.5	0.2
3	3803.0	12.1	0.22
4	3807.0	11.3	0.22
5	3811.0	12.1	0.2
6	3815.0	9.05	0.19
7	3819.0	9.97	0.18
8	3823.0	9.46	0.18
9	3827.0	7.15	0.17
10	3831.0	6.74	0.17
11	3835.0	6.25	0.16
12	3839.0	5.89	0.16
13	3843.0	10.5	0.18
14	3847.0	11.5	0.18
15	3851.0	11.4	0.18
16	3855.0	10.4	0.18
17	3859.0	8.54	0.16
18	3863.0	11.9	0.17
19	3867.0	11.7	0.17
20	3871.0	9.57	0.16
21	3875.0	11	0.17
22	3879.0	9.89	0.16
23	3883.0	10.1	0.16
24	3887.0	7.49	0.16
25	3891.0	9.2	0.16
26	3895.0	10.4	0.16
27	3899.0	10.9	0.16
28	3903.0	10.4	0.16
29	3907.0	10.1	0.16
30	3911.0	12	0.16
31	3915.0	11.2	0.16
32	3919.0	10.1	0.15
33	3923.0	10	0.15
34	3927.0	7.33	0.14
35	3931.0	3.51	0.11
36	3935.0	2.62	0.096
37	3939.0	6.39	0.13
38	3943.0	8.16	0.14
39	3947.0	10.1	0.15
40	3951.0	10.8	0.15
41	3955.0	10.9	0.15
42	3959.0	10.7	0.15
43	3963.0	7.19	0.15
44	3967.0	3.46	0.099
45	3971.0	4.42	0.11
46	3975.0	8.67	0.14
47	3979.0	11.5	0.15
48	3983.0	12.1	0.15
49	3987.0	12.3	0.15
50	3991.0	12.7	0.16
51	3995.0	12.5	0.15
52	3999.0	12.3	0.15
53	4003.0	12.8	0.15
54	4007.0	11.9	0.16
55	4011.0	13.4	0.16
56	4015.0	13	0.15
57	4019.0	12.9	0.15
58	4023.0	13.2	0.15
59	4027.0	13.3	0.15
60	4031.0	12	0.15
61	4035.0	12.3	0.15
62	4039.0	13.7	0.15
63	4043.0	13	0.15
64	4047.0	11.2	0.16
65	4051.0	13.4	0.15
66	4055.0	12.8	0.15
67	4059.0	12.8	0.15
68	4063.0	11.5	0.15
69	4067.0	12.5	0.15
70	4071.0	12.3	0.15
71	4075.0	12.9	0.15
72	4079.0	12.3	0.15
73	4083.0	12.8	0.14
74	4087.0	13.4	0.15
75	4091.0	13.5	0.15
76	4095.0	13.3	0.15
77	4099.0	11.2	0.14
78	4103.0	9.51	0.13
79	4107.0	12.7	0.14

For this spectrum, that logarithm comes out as 0.11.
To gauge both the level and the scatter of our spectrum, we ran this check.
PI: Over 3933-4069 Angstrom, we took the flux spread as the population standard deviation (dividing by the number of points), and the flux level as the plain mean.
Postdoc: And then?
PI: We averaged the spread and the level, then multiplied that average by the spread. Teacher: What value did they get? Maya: 20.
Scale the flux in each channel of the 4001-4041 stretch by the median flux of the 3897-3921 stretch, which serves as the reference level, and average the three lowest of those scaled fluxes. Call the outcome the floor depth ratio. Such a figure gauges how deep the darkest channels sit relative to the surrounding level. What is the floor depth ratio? 1.1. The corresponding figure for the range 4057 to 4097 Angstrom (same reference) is 1.1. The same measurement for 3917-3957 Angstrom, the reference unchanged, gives 0.4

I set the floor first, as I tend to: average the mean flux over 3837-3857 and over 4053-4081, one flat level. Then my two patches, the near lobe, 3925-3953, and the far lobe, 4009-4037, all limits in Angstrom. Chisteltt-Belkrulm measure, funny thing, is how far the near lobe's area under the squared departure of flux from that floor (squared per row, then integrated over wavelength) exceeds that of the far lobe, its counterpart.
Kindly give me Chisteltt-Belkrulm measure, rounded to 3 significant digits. 638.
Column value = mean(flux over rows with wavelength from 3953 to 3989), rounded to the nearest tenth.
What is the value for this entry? 9.0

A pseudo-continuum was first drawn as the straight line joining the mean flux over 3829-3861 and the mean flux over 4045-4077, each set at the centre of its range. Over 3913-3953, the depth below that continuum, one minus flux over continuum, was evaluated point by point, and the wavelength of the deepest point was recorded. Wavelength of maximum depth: 3935.0 Angstrom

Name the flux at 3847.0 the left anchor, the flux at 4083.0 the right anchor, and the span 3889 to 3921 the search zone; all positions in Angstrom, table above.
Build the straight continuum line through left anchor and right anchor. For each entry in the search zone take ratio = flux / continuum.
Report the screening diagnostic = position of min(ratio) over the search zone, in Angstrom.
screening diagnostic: 3891.0 Angstrom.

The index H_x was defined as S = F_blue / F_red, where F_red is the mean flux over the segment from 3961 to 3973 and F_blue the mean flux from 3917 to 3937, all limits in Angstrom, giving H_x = 1.3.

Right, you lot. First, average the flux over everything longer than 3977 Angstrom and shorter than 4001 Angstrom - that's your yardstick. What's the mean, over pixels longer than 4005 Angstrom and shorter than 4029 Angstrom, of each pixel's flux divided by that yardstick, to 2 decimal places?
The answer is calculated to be 1.06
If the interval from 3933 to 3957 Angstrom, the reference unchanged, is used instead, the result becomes 0.67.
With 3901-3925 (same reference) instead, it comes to 0.87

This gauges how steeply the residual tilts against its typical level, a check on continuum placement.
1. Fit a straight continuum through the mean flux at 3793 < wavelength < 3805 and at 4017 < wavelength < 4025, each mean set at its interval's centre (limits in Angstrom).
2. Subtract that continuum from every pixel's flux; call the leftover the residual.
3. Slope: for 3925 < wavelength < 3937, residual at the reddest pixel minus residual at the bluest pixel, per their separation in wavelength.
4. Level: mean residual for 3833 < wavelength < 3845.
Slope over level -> 0.203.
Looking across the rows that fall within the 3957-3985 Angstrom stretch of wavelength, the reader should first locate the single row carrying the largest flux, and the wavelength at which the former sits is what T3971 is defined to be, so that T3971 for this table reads 3983.0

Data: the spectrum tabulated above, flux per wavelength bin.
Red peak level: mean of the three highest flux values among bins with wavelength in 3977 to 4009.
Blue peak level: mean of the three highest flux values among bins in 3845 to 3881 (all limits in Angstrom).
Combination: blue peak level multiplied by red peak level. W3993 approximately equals 148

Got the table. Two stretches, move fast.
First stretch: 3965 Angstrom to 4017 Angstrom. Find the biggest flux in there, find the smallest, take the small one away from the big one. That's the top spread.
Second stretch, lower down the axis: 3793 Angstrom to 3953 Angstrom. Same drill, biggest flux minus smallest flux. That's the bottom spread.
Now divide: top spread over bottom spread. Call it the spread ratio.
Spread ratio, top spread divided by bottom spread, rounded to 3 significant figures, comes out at 1.05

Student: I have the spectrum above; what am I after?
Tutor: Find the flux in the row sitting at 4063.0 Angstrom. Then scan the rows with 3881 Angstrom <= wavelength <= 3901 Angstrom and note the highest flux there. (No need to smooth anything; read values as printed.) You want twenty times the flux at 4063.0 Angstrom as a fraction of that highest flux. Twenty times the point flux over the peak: 21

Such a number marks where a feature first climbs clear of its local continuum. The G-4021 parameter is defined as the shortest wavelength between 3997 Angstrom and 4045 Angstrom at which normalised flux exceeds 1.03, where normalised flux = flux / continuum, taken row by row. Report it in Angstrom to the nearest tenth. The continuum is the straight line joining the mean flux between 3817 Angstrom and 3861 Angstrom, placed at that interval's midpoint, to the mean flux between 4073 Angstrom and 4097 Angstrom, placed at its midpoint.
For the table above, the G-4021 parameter 3999.0 Angstrom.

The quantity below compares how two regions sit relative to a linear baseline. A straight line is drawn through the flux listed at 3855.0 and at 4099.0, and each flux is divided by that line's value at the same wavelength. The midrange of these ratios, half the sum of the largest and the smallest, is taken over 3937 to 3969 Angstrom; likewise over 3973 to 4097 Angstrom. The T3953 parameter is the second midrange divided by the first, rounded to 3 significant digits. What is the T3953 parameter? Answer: 1.53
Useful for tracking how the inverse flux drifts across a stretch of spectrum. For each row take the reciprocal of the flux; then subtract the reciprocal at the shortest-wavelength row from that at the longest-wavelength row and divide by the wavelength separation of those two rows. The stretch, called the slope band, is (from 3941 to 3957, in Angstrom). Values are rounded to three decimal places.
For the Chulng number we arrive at -0.003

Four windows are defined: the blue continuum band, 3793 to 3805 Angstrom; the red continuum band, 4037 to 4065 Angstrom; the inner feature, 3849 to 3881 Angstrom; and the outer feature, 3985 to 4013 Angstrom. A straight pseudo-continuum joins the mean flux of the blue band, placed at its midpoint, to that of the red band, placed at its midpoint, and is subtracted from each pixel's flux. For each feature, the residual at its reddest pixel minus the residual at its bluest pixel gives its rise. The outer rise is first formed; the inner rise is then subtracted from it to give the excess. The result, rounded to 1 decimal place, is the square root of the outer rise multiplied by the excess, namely 1.5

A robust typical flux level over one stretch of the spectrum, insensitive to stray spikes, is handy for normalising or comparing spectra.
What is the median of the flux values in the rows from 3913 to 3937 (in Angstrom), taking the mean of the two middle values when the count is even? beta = 8.7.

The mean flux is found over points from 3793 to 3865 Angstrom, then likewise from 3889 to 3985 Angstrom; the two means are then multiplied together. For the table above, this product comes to 84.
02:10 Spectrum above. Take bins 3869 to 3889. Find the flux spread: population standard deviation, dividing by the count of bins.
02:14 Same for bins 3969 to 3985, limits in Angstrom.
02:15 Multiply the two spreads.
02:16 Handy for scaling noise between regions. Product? 3.5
